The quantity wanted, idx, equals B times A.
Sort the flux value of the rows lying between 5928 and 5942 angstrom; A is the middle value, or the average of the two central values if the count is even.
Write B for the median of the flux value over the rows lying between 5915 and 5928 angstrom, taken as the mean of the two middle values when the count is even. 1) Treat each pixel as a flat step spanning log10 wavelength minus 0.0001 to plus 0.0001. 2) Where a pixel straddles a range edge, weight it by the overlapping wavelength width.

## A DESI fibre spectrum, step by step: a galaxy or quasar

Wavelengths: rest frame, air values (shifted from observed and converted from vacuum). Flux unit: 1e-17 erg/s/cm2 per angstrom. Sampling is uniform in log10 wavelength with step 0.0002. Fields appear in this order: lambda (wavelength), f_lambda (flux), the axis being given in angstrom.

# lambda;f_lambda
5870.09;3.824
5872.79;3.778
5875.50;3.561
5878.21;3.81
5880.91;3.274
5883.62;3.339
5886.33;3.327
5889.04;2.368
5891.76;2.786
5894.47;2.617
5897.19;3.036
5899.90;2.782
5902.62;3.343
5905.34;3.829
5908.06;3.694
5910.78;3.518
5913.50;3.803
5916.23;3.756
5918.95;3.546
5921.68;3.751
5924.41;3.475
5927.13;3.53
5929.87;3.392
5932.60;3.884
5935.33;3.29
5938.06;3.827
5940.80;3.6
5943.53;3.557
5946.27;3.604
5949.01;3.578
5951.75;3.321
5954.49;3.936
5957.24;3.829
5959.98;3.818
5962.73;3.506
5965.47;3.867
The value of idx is 12.8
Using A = 3.60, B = 3.55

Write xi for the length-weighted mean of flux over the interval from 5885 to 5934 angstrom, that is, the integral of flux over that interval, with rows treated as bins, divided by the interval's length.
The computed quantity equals 3.36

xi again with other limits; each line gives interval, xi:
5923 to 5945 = 3.57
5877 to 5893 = 3.15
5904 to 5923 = 3.70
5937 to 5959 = 3.66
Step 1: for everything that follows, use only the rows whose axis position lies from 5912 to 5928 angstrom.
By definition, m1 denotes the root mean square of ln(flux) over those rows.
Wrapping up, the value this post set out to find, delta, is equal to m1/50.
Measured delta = 0.0259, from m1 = 1.293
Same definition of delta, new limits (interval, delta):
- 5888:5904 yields 0.0207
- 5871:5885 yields 0.0253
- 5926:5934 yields 0.0256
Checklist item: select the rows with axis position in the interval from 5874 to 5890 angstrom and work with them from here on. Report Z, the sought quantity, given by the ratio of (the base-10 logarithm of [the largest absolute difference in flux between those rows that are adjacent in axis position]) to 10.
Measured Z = -0.002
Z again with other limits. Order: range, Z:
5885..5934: -0.002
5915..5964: -0.021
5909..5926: -0.055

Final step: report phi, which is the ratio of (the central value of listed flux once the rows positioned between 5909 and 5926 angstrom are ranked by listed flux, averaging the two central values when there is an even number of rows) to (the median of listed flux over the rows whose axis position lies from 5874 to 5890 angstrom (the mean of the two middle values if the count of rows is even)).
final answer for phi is 1.09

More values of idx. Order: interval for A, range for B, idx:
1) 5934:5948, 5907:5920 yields 13.3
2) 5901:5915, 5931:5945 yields 13.3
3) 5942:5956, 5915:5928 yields 12.7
